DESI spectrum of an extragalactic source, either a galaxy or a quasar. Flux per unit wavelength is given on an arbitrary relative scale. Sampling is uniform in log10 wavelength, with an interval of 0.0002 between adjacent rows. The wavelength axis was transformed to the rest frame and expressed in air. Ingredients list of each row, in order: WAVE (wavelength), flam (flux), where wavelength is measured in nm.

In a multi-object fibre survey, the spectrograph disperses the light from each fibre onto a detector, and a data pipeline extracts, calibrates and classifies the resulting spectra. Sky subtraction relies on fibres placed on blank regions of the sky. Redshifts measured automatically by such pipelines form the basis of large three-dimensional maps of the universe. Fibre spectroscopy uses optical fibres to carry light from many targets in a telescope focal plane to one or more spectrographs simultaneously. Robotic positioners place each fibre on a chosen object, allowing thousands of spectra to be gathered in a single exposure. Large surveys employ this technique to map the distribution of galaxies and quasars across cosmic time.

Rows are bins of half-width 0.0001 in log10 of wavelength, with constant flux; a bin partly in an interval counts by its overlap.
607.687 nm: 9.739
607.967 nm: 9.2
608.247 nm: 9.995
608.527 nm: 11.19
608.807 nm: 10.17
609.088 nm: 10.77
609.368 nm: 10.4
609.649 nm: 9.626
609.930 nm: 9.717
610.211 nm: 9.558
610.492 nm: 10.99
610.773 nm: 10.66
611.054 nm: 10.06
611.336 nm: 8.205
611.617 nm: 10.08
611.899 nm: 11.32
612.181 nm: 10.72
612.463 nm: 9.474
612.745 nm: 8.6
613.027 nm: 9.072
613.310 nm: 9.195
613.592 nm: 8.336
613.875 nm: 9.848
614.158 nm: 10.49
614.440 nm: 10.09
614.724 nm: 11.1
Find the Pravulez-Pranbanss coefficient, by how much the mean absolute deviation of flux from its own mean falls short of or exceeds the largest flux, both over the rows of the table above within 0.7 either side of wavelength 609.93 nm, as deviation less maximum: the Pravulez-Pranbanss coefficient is -10.5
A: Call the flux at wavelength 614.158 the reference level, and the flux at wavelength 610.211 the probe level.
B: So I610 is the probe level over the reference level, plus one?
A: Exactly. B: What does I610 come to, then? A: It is 1.91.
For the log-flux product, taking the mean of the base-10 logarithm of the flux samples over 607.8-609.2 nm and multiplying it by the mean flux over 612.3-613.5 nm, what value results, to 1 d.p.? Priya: 9.2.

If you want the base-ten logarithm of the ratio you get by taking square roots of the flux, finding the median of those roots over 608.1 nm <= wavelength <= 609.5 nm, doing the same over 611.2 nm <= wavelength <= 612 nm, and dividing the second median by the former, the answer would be -0.0068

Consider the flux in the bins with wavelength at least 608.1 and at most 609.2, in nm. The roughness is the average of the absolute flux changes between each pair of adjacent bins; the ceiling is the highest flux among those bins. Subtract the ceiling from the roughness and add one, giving -9.3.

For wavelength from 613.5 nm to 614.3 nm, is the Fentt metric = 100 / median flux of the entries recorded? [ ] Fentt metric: 10.2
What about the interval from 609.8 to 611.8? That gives 9.9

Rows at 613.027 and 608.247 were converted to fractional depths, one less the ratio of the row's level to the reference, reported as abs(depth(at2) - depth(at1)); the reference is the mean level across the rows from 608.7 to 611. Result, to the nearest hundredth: 0.09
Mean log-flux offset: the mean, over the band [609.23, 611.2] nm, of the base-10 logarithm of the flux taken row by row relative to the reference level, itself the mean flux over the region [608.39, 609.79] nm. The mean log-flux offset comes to -0.013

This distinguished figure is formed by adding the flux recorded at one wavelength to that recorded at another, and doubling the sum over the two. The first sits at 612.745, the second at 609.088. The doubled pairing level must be 38.7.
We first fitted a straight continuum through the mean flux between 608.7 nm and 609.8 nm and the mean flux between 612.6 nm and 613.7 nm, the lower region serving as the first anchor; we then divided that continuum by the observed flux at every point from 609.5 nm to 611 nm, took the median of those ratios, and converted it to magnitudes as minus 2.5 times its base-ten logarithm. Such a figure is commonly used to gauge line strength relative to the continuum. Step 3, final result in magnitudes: -0.03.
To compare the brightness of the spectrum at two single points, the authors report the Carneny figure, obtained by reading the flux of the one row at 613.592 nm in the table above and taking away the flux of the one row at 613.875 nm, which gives -1.5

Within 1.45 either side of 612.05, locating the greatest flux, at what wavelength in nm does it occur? 611.899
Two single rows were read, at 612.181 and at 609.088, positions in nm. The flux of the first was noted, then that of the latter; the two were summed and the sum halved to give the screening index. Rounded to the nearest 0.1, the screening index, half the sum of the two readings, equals 10.7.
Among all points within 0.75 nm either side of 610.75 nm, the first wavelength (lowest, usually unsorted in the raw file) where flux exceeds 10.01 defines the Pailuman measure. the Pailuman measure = 610.492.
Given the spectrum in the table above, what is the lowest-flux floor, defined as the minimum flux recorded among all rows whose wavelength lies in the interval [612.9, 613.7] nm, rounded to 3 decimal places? 8.336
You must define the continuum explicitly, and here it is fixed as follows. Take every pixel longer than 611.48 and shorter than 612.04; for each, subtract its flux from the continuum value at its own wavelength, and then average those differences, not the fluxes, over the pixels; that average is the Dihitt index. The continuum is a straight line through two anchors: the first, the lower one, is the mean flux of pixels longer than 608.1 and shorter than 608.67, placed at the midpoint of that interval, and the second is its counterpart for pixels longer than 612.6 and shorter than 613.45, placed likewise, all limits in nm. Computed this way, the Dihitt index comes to -1.3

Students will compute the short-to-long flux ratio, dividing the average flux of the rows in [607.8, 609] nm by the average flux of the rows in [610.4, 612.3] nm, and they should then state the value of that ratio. 0.99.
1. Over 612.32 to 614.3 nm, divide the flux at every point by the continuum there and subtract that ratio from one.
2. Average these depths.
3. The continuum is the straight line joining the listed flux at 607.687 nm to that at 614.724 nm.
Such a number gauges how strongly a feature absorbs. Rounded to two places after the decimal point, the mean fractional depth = 0.14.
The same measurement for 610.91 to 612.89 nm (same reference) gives 0.07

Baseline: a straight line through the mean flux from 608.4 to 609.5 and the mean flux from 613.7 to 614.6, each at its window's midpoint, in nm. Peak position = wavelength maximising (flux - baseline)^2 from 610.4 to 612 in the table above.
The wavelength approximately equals 611.336 nm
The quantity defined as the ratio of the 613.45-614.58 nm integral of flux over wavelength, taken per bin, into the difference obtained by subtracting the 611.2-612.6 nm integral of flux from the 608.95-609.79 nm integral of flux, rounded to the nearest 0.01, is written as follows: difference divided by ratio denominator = -0.49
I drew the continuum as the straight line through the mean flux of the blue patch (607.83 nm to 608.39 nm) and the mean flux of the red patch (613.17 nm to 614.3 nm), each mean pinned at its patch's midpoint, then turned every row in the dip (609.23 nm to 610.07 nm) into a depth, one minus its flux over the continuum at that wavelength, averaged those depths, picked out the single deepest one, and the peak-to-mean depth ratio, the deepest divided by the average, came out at 0.2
